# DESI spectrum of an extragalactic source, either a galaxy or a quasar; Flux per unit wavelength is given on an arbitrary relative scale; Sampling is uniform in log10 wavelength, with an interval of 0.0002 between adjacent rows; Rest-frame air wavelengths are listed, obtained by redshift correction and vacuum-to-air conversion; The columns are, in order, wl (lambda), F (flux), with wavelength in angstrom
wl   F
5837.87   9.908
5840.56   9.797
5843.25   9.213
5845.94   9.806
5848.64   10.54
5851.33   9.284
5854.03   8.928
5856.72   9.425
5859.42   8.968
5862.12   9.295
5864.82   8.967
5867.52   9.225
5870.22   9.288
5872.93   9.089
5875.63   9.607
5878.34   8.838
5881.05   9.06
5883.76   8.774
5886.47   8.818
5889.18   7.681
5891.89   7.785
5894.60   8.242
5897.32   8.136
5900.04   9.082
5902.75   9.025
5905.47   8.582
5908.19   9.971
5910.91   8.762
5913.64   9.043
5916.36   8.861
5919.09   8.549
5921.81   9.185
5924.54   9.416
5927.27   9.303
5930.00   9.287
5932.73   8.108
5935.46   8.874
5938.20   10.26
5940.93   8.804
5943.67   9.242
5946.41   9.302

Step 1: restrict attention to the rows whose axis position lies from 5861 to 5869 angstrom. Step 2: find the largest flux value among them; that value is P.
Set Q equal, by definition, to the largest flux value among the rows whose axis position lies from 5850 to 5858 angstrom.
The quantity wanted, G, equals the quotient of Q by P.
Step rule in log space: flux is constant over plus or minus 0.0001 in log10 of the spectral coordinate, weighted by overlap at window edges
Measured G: 1.01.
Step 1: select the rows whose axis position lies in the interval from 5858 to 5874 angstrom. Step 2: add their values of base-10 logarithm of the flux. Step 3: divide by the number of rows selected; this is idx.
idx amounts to 0.961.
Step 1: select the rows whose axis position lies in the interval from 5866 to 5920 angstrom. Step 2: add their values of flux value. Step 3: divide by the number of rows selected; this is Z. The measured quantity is 8.8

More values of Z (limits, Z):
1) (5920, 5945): 9.2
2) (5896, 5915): 8.9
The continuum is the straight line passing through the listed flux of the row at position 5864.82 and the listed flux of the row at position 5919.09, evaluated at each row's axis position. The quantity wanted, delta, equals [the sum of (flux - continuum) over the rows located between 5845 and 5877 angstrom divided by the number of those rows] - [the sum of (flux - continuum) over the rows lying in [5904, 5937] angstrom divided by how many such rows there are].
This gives -0.09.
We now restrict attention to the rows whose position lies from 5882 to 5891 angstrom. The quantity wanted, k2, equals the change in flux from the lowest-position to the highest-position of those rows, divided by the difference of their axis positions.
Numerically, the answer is -0.20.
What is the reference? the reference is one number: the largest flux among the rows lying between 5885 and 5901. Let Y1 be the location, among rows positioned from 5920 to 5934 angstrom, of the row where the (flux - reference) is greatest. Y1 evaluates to 5924.54 angstrom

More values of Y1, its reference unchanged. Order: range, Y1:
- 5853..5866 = 5856.72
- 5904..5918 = 5908.19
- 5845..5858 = 5848.64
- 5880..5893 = 5881.05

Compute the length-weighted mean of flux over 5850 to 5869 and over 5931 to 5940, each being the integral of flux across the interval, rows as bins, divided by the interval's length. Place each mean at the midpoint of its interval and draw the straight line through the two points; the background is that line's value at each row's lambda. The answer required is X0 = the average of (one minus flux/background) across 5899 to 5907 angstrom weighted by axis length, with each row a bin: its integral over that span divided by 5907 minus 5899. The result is 0.022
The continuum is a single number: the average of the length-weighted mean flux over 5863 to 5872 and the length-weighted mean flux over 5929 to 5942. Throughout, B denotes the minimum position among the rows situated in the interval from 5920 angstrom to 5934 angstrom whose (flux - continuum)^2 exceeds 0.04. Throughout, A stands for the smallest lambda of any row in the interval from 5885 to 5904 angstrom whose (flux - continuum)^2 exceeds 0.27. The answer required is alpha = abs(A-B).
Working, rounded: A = 5889.18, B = 5924.54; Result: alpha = 35.4 angstrom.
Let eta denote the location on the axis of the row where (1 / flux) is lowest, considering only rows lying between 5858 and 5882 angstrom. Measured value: 5875.63 angstrom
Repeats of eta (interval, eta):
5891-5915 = 5908.19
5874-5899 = 5875.63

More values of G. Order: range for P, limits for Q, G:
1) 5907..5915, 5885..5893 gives 0.88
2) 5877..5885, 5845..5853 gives 1.16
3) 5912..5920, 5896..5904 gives 1.00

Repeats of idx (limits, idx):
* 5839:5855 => 0.981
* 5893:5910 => 0.945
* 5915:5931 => 0.959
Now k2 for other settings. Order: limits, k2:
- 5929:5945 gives 0.00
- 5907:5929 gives -0.04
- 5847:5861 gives -0.15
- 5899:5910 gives 0.11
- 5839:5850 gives 0.09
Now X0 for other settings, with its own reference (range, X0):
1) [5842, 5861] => -0.031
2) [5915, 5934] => 0.014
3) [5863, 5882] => -0.002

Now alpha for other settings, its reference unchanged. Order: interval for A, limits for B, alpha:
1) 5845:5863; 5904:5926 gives 59.5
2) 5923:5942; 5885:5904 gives 46.3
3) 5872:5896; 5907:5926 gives 19.0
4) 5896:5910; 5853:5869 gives 40.6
